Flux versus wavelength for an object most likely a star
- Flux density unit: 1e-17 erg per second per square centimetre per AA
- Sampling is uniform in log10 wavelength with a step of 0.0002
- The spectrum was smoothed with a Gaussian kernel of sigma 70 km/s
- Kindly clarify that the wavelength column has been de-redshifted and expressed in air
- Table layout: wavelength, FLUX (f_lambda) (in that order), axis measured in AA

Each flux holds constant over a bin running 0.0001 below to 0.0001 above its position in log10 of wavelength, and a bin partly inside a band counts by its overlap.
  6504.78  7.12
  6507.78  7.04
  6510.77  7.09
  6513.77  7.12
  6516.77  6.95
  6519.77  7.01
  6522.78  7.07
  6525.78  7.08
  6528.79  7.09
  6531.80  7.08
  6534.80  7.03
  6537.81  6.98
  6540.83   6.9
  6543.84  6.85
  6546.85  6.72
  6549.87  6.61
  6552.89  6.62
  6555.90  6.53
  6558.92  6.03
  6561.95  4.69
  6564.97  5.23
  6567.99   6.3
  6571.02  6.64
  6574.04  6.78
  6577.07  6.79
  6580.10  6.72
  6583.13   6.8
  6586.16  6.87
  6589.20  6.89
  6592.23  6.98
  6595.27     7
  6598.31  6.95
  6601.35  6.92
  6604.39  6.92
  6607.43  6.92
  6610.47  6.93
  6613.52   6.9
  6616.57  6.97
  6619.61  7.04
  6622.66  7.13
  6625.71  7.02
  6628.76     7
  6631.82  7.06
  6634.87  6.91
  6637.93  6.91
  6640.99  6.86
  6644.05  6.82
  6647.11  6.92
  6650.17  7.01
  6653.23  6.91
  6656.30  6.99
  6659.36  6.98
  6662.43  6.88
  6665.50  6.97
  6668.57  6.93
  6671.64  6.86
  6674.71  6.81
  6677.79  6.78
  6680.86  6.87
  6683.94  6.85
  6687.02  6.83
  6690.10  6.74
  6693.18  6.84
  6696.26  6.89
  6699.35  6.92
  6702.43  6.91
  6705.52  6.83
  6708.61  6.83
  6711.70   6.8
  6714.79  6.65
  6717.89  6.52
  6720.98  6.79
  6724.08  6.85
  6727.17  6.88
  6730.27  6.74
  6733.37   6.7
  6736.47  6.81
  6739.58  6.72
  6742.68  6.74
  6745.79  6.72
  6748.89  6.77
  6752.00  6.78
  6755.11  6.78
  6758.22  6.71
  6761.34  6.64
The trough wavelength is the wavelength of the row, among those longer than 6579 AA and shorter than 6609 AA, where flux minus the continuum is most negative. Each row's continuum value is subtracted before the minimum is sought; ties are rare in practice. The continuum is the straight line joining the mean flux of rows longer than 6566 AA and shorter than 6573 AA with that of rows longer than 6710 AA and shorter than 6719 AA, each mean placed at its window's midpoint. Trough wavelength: 6580.10 AA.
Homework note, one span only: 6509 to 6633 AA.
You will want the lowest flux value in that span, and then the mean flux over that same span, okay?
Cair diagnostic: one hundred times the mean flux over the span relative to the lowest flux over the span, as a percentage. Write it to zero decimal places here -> 145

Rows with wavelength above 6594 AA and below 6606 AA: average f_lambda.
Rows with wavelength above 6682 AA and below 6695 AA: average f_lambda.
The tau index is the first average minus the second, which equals 0.13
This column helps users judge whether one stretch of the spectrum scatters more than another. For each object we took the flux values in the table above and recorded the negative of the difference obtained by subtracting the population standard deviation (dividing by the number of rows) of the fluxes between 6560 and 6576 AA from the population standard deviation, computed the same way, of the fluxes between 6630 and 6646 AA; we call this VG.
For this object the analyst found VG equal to 0.74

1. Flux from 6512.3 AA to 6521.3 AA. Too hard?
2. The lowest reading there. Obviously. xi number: 6.95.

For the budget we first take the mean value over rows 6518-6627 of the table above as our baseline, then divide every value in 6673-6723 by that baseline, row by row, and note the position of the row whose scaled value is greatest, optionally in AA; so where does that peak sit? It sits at 6699.35 AA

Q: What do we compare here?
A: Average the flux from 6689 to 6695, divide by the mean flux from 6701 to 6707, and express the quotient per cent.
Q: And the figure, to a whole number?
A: 99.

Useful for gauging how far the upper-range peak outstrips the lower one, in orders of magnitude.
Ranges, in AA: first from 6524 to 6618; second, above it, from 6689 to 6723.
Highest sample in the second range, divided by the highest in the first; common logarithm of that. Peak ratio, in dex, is -0.0105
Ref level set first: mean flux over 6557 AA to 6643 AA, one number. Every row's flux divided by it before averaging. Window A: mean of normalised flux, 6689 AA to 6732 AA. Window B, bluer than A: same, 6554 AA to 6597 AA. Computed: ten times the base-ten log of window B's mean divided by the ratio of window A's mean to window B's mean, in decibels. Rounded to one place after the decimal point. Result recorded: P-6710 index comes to -0.4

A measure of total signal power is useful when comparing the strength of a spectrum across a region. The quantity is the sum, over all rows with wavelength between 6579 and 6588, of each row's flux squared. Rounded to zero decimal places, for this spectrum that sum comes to 139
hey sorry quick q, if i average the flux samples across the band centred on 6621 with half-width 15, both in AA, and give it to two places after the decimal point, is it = 6.99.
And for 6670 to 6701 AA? 6.84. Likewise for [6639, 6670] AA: 6.93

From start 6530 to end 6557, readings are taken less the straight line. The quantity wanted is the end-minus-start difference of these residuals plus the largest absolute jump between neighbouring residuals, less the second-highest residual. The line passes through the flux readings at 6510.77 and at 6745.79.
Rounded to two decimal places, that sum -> -0.36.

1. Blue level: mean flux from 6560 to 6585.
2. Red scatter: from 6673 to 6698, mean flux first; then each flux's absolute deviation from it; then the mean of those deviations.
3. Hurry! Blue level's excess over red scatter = 6.21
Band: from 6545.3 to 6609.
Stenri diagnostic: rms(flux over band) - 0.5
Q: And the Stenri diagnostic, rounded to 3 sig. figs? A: 6.09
